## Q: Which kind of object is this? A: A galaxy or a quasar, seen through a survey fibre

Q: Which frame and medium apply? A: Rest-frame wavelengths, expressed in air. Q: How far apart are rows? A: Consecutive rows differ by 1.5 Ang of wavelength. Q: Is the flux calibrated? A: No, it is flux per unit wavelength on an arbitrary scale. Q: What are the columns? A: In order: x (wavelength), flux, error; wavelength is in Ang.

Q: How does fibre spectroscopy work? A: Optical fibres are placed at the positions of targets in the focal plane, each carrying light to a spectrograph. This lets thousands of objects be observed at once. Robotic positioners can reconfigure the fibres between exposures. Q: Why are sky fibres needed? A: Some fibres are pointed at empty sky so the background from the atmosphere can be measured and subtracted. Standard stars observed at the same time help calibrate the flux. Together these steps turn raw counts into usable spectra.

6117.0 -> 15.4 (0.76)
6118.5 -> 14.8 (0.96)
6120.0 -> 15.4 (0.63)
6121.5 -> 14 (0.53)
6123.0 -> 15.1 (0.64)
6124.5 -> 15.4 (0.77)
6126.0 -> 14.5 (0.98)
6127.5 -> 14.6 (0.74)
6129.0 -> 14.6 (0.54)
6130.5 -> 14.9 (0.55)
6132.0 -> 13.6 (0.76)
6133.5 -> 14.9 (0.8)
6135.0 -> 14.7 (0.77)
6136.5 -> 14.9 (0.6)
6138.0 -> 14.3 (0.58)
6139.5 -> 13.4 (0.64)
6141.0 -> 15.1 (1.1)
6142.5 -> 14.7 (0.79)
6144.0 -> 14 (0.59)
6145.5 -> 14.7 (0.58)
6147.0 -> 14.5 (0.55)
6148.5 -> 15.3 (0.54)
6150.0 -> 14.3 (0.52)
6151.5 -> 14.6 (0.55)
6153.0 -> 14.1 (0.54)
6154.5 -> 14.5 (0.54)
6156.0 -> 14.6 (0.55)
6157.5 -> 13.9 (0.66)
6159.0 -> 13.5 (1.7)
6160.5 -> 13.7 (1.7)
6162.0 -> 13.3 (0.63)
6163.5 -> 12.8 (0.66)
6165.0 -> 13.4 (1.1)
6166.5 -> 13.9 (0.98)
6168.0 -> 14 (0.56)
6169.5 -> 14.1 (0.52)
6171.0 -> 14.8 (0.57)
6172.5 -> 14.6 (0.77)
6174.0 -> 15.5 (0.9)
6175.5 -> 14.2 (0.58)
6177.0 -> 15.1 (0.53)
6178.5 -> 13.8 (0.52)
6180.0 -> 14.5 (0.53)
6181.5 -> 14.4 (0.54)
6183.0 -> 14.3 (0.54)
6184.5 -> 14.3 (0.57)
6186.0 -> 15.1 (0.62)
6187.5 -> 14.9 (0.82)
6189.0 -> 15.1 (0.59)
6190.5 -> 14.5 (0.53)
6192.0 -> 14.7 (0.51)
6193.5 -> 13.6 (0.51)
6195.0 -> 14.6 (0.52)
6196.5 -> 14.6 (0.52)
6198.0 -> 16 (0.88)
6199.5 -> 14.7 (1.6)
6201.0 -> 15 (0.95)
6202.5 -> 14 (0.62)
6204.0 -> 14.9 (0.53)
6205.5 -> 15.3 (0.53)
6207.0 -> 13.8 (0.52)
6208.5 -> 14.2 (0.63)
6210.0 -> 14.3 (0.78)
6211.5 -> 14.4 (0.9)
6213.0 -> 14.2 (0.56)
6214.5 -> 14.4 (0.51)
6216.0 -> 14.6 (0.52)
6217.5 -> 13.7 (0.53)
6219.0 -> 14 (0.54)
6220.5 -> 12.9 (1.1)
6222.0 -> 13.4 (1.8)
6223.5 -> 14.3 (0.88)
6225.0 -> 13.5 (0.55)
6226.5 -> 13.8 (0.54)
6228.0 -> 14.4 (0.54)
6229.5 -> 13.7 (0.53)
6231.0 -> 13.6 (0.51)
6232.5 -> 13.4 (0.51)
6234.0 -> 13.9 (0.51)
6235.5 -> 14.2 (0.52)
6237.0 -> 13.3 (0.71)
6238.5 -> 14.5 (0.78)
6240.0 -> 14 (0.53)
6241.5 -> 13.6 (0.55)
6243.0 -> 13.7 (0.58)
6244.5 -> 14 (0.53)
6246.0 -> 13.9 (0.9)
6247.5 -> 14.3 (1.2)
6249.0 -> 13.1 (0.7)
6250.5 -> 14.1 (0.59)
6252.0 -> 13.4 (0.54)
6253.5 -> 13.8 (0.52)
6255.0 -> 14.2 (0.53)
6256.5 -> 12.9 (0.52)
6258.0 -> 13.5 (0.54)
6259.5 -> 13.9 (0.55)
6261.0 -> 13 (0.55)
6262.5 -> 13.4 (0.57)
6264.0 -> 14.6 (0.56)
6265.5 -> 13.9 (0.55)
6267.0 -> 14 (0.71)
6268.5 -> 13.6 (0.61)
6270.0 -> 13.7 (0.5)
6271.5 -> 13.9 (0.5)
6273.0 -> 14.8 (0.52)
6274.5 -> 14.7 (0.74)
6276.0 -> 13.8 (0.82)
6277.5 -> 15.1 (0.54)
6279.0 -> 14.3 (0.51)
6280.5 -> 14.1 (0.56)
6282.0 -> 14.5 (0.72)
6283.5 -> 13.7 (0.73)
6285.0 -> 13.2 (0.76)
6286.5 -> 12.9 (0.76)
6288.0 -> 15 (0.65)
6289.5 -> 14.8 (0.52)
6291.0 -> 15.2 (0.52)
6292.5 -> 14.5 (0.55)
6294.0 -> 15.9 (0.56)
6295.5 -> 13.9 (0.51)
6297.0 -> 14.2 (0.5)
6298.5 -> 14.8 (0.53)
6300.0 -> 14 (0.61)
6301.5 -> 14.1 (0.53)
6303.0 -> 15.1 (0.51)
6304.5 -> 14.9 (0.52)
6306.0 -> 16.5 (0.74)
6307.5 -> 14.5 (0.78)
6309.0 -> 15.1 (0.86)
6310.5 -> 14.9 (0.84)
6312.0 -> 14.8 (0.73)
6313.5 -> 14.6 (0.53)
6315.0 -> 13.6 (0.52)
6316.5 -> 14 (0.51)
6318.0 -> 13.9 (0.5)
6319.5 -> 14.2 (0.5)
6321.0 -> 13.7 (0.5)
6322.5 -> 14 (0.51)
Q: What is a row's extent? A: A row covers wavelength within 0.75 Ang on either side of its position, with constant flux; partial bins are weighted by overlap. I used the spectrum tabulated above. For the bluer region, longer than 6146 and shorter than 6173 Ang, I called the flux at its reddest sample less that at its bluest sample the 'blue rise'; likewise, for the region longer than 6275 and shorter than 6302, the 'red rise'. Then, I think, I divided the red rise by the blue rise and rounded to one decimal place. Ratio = 3.0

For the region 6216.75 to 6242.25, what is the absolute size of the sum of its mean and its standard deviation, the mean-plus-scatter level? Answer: 14.2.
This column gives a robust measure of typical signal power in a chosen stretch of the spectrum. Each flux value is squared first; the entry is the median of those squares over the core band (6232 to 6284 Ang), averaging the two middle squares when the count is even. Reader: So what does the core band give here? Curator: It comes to 193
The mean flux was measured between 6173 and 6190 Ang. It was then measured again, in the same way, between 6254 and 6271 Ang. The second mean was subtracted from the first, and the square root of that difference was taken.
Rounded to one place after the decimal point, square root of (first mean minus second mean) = 1.0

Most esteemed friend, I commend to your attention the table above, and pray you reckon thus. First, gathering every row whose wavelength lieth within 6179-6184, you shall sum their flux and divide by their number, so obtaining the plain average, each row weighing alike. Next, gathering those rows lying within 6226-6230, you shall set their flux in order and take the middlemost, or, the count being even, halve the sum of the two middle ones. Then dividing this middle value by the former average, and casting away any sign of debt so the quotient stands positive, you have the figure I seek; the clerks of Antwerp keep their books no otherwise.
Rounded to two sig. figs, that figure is 0.96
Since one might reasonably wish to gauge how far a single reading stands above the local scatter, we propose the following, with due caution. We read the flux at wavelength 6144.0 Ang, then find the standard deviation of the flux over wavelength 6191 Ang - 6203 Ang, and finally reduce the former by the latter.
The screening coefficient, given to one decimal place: 13.3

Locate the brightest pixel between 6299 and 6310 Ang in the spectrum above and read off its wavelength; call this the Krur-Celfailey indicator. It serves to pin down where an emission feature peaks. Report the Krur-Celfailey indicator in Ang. 6306.0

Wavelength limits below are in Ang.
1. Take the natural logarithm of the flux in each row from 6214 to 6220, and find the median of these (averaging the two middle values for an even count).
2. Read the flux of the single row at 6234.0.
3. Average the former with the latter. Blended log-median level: 8.28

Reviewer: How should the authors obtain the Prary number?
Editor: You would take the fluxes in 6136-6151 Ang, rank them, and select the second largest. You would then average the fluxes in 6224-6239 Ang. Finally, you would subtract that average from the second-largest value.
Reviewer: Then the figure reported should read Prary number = 1.3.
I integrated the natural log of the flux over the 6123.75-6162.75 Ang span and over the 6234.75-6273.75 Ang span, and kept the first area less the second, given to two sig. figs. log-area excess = 1.6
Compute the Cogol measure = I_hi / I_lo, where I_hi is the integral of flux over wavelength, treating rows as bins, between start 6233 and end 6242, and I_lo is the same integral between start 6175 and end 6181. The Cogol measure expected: 1.4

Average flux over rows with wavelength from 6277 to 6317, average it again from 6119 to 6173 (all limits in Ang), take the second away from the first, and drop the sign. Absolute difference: 0.17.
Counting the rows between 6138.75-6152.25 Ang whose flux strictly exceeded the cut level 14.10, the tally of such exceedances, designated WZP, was 7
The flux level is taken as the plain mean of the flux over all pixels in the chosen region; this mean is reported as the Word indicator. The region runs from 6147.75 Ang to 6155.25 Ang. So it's 14.6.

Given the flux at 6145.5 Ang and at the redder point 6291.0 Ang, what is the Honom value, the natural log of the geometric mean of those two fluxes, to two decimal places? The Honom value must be 2.70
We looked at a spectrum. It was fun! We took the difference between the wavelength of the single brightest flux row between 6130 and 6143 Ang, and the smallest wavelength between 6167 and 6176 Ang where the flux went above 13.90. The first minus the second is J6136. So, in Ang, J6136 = -27.0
